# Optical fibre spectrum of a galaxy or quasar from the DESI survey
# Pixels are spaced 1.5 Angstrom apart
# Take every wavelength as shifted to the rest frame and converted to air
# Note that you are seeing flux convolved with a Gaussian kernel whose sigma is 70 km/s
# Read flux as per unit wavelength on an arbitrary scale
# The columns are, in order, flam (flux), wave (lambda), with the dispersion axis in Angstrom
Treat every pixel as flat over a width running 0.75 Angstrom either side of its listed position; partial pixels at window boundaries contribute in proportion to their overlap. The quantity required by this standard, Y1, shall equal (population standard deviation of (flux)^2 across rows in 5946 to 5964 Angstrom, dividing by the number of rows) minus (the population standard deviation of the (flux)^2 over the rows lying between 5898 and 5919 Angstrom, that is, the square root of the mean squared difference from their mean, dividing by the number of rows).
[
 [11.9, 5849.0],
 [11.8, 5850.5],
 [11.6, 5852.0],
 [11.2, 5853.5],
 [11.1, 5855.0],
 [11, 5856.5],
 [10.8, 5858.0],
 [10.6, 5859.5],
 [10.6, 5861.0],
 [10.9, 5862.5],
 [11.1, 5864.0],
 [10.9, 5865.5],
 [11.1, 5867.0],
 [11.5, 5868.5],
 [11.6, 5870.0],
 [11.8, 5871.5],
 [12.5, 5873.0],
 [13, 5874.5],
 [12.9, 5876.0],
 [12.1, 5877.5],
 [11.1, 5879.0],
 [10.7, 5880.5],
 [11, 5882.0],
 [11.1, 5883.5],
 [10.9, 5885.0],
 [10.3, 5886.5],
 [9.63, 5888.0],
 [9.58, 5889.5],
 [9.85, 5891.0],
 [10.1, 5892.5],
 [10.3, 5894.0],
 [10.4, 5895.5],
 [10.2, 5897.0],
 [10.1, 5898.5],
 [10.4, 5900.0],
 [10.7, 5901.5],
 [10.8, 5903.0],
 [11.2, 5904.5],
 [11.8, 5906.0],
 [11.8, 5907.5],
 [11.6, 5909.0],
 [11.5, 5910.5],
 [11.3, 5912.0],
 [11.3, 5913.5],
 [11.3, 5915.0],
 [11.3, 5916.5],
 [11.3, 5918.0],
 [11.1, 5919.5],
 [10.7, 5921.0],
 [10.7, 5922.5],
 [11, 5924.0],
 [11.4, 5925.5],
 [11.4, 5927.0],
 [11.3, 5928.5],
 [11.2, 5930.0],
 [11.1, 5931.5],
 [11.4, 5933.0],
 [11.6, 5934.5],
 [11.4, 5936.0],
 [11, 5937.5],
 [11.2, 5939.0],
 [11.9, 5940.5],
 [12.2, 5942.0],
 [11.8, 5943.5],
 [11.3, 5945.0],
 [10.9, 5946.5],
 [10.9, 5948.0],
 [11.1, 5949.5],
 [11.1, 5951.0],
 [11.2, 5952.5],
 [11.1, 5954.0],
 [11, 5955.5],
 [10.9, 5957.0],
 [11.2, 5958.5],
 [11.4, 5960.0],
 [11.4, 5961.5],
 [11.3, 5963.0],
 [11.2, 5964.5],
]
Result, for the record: -7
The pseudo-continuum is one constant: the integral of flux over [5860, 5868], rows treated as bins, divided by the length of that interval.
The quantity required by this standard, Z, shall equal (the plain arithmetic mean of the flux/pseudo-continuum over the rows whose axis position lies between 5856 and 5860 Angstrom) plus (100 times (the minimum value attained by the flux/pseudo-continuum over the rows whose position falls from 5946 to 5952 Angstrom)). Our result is 101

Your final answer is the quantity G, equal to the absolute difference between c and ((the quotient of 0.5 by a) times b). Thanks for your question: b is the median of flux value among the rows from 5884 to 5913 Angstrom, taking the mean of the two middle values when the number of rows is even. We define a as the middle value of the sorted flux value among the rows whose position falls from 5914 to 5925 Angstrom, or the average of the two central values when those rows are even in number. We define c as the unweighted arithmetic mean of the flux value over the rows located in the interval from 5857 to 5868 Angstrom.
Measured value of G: 10.4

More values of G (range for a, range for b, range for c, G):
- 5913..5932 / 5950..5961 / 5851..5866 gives 10.5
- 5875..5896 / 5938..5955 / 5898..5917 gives 10.6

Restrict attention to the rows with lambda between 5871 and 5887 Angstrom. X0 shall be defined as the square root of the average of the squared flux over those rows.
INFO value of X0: 11.6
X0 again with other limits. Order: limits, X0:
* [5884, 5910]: 10.6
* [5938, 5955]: 11.3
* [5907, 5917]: 11.4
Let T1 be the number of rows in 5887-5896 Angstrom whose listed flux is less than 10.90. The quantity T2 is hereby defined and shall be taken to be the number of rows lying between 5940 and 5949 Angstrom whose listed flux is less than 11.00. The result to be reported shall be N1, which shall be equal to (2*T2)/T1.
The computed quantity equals 0.7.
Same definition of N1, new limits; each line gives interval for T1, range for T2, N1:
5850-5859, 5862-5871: 4.0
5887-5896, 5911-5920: 0.0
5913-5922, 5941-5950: 4.0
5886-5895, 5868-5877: 0.0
